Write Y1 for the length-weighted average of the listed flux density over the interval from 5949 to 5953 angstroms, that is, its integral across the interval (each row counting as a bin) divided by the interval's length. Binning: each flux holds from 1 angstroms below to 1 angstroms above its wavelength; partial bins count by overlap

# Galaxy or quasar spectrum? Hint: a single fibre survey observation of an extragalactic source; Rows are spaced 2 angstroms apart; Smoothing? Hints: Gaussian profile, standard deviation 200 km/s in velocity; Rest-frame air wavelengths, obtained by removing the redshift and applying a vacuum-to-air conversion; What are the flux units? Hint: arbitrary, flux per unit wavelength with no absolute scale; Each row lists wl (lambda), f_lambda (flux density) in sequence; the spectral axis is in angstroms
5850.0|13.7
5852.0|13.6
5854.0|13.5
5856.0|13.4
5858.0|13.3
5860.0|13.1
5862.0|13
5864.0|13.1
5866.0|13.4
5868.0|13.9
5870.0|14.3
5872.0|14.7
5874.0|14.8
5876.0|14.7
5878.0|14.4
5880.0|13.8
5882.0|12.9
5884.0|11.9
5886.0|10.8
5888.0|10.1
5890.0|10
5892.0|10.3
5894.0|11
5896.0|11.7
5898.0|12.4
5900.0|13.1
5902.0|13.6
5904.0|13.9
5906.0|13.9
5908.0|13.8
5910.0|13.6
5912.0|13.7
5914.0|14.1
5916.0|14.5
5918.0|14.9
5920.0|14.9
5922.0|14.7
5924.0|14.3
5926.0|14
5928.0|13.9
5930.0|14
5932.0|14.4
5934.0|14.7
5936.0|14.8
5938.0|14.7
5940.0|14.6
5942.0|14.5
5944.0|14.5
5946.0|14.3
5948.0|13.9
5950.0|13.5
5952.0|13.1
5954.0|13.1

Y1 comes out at 13.3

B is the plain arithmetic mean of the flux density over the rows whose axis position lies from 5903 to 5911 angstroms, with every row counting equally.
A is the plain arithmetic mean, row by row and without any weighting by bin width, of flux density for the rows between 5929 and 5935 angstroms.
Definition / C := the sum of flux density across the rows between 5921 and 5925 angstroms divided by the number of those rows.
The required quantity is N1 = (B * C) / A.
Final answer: 13.9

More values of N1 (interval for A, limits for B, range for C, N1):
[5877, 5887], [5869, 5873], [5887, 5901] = 12.8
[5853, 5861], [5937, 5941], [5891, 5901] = 12.9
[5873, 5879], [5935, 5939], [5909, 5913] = 13.8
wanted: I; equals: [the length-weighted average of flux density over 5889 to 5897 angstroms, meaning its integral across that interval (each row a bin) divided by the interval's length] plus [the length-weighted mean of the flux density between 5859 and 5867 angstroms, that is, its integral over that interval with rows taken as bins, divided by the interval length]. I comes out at 24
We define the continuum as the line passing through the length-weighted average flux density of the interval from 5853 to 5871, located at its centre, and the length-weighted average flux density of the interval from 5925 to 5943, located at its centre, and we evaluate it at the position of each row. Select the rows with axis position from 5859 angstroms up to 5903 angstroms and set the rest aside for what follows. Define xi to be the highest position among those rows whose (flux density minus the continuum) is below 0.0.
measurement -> 5902.0 angstroms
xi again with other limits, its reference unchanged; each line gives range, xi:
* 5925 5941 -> 5930.0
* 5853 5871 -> 5866.0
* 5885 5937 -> 5930.0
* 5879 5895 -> 5894.0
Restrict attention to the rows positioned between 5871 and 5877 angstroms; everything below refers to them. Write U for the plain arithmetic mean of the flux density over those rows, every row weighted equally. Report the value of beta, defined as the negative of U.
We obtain -14.7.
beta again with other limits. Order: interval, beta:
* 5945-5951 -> -13.9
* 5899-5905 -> -13.5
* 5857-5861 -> -13.2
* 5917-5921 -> -14.9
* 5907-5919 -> -14.1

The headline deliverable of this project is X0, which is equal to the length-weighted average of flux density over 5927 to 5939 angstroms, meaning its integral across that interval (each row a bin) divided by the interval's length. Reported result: 14.4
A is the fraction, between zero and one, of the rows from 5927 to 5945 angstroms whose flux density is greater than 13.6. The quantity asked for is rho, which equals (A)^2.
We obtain 1.0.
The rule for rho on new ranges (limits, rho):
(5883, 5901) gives 0.0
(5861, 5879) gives 0.4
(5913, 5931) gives 1.0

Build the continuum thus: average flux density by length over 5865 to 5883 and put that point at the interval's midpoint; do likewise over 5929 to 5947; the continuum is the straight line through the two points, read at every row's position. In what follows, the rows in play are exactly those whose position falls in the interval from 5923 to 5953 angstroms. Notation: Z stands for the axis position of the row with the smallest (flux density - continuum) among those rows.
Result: 5952.0 angstroms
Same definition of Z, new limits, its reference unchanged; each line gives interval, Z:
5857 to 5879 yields 5862.0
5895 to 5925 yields 5896.0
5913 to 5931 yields 5928.0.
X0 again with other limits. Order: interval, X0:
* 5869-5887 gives 13.6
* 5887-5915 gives 12.5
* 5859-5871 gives 13.5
